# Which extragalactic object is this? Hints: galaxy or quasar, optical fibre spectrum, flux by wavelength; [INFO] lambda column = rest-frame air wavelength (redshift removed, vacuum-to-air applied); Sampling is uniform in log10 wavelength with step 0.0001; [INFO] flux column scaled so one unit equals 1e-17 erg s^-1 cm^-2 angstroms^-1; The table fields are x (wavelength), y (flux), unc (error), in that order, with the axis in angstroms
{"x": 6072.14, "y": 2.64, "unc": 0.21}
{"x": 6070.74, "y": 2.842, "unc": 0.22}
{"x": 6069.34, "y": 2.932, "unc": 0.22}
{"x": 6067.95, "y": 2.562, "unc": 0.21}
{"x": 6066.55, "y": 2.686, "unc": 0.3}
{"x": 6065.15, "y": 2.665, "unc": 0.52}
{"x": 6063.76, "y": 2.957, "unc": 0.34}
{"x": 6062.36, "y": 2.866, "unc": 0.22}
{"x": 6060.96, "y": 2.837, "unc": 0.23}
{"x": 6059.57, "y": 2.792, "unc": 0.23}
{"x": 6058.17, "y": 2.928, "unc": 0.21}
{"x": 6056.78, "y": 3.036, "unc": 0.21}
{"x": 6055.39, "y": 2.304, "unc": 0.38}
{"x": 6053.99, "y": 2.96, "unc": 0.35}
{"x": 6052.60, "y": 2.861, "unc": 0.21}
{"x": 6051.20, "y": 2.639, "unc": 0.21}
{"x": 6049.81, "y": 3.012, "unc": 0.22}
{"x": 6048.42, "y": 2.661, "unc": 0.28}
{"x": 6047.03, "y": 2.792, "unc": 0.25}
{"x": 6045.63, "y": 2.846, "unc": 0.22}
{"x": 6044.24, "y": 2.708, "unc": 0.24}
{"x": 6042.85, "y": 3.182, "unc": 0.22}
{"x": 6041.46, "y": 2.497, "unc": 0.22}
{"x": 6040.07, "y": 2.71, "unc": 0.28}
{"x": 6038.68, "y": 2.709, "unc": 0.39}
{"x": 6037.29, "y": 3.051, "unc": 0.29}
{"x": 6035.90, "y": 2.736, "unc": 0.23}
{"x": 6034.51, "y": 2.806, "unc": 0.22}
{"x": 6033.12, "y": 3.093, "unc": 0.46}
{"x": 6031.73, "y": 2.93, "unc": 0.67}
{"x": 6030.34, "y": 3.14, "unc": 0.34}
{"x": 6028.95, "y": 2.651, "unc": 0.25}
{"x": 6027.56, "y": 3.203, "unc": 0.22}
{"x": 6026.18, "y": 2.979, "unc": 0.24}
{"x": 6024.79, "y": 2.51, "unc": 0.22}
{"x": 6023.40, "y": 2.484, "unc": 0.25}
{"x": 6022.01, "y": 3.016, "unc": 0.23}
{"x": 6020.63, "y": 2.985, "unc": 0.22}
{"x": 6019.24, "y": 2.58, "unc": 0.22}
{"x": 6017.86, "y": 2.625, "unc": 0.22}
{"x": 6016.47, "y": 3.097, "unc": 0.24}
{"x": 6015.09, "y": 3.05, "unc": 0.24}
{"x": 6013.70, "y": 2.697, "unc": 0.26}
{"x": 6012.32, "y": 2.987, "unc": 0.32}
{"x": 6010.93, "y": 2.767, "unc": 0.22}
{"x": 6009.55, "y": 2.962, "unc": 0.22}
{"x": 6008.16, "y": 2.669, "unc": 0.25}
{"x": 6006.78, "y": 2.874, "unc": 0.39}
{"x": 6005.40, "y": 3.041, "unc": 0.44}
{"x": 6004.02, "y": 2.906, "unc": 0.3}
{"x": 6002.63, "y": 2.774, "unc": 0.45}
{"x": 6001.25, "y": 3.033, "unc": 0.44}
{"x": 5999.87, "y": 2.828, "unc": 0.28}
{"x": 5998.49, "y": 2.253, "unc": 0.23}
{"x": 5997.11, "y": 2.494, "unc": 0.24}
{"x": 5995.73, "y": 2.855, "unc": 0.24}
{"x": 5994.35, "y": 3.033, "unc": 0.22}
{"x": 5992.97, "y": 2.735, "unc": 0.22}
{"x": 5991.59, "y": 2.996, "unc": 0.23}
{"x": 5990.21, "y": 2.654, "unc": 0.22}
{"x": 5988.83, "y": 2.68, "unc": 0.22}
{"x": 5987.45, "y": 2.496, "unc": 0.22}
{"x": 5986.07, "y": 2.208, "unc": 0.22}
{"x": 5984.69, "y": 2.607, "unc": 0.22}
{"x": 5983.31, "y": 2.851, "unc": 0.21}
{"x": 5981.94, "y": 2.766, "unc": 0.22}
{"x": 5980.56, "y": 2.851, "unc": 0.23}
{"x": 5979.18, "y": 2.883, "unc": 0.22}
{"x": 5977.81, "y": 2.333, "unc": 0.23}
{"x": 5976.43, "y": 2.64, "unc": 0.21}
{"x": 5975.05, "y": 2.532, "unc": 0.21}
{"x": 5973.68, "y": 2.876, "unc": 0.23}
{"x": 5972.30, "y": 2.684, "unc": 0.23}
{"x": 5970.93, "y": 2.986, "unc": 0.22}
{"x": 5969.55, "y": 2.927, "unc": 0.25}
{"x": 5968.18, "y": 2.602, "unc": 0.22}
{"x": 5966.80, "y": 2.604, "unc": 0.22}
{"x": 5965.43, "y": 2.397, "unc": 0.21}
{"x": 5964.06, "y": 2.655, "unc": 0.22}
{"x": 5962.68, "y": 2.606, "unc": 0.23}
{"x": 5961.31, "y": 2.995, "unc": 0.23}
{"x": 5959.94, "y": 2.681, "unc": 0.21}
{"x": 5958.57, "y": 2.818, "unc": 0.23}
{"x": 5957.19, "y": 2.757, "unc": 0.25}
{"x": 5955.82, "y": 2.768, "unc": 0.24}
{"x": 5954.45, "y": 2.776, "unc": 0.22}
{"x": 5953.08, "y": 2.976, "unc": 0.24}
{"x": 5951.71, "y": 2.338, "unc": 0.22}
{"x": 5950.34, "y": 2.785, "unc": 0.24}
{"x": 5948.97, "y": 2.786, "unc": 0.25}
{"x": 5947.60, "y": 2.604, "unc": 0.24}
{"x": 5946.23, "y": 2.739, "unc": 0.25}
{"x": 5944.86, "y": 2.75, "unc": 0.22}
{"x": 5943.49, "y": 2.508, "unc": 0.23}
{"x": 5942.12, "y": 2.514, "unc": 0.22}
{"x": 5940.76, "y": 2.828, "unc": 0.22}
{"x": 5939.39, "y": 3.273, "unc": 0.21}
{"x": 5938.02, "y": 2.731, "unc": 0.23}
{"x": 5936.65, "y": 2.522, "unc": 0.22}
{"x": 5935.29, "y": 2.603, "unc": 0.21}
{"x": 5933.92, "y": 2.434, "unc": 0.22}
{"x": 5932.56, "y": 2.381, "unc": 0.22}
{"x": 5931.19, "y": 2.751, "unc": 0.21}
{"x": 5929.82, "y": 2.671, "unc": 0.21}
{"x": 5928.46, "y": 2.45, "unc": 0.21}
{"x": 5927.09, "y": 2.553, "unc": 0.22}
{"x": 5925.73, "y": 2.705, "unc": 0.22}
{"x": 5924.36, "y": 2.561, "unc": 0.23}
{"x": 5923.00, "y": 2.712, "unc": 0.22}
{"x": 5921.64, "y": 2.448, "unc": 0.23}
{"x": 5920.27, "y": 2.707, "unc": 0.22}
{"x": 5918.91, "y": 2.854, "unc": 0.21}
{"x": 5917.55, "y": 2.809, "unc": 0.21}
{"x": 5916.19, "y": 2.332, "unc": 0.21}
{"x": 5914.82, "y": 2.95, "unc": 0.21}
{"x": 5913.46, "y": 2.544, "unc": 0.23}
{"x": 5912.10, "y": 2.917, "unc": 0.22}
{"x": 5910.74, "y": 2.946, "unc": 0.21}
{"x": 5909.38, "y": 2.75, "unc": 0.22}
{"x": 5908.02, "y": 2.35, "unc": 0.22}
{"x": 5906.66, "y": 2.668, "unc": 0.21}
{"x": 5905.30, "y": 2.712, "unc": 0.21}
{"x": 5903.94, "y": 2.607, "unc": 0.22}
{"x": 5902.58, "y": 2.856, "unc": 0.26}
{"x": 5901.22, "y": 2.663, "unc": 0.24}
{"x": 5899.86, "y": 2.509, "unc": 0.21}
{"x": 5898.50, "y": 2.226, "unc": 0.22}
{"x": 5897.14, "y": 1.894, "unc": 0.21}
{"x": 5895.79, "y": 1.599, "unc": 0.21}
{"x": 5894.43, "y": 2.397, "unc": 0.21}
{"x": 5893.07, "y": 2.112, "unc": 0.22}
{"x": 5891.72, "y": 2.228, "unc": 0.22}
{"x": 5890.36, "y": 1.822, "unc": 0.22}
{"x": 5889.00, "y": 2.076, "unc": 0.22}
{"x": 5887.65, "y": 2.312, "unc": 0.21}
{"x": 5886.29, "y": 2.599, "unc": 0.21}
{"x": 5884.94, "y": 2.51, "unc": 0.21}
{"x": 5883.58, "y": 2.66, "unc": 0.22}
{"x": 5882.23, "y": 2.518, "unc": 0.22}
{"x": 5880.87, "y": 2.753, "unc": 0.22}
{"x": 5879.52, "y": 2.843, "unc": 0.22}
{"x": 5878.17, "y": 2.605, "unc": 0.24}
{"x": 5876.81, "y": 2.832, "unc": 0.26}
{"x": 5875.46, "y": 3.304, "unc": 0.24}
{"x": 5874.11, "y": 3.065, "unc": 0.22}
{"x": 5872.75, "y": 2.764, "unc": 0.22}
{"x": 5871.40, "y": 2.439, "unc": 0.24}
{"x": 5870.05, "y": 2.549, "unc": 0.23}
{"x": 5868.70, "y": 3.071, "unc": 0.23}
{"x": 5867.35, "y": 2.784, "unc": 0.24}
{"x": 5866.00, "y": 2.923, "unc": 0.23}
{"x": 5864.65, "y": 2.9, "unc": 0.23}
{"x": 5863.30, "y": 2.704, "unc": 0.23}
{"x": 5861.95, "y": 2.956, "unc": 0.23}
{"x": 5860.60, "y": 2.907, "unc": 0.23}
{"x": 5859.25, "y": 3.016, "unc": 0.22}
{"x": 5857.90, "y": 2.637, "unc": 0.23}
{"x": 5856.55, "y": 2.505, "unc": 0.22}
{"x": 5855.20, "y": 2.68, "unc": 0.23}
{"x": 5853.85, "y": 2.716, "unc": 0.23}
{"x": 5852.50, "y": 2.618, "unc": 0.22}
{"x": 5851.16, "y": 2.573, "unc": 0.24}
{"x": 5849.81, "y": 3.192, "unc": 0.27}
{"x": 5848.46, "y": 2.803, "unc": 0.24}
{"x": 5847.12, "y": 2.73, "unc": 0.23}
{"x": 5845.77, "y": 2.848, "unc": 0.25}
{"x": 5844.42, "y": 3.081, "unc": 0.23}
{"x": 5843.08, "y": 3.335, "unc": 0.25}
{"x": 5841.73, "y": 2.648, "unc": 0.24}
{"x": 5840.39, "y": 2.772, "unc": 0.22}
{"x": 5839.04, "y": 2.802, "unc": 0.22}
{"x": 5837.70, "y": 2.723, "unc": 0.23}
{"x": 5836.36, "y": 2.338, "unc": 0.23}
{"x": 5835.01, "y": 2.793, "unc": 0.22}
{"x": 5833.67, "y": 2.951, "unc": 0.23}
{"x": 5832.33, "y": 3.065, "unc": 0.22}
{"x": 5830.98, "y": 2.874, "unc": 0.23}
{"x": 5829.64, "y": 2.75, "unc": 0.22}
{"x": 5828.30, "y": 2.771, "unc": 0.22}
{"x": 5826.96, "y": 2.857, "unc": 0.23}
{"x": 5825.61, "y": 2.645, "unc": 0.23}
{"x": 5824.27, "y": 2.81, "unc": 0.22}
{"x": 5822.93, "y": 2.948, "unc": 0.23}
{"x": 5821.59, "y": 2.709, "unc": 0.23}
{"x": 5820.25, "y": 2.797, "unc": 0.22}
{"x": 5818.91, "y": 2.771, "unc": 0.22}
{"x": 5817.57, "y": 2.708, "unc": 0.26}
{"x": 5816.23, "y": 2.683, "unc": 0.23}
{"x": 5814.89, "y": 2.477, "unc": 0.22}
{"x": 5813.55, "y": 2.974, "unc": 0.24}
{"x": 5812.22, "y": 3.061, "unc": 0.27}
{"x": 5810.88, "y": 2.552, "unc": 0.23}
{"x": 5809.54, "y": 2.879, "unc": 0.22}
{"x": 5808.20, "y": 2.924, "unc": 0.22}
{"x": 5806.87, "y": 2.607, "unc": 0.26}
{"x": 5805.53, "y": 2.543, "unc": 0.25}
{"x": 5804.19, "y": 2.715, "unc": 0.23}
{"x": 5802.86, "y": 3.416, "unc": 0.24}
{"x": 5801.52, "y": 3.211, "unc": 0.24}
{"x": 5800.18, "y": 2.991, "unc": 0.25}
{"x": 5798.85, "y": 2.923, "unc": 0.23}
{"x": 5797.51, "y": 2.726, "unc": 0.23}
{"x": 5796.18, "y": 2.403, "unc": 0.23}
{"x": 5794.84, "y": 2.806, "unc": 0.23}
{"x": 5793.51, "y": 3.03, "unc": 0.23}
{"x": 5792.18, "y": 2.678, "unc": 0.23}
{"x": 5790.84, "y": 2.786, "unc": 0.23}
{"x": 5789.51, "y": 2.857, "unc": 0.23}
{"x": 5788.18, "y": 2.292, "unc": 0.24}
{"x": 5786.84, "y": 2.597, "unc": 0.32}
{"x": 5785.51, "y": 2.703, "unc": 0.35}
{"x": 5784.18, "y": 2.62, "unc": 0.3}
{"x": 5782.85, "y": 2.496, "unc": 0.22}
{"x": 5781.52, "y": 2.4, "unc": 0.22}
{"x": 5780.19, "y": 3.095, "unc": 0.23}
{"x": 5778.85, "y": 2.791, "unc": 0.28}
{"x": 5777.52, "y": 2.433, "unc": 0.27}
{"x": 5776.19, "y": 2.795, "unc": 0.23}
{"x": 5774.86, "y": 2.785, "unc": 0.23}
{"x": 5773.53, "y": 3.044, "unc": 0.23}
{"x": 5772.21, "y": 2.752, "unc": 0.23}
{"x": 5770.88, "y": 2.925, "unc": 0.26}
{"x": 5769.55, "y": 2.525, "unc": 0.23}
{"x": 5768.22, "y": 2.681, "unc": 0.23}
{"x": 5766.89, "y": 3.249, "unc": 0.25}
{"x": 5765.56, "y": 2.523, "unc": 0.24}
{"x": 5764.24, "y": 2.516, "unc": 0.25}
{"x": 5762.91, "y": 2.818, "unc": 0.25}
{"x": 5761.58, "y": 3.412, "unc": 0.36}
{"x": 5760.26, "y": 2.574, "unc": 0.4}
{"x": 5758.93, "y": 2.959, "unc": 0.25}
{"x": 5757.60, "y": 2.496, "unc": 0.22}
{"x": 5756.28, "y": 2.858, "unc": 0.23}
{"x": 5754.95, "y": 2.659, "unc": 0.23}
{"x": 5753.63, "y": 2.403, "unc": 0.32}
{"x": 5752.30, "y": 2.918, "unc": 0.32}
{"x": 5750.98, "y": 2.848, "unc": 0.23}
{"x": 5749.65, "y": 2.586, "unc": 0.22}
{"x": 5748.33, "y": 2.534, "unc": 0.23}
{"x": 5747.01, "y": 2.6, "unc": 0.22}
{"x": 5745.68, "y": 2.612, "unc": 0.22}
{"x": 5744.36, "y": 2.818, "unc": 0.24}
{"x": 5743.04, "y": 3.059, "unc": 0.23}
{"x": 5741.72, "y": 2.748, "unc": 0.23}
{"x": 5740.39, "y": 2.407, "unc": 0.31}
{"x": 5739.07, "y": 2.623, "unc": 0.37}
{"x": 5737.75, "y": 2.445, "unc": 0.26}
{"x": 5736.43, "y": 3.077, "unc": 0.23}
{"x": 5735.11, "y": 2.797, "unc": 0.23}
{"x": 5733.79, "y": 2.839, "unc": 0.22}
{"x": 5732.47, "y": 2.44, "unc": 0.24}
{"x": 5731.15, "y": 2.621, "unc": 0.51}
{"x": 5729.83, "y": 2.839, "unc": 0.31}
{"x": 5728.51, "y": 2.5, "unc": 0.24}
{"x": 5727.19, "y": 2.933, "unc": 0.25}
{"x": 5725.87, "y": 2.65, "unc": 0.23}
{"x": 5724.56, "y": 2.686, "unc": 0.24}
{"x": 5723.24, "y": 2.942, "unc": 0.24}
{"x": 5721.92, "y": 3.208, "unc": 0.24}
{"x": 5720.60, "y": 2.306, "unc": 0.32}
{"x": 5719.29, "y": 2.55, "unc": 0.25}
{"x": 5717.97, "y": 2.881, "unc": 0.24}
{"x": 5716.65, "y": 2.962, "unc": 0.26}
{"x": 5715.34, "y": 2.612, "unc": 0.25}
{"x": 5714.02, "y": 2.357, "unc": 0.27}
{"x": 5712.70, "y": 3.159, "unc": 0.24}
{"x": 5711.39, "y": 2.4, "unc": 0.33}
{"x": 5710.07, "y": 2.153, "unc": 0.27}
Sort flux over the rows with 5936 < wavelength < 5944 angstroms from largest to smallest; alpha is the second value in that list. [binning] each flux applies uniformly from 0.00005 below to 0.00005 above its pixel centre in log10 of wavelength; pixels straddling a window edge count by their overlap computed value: 2.828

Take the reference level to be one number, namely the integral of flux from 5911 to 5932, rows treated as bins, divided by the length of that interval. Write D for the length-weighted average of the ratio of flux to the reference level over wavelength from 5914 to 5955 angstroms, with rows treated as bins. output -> 1.00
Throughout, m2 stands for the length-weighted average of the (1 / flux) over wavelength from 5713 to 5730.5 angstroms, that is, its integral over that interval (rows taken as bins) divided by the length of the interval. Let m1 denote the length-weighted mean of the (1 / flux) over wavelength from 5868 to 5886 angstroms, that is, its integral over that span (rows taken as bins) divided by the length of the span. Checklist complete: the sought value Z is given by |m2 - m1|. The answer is 0.004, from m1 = 0.365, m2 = 0.369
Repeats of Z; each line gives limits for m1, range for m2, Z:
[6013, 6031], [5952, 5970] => 0.015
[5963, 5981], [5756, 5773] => 0.012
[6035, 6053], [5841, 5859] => 0.001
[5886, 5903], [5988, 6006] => 0.097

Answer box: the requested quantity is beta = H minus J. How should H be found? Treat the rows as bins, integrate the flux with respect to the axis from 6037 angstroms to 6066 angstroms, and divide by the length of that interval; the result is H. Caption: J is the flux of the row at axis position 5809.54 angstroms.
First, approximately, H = 2.81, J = 2.879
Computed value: -0.1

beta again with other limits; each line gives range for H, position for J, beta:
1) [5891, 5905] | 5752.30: -0.6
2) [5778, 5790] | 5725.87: 0.0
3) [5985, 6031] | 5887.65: 0.5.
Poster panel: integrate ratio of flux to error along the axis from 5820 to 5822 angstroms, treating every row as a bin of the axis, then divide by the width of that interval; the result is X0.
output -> 12.2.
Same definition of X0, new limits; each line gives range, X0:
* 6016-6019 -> 12.3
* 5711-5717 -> 10.3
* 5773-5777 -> 12.3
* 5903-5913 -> 12.5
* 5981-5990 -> 11.9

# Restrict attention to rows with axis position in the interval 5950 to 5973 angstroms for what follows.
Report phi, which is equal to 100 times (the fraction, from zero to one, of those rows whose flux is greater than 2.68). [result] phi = 65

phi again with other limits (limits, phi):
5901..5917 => 50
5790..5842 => 77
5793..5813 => 73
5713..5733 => 47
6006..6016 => 86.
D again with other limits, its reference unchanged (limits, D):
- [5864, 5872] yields 1.04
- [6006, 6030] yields 1.06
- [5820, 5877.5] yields 1.06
